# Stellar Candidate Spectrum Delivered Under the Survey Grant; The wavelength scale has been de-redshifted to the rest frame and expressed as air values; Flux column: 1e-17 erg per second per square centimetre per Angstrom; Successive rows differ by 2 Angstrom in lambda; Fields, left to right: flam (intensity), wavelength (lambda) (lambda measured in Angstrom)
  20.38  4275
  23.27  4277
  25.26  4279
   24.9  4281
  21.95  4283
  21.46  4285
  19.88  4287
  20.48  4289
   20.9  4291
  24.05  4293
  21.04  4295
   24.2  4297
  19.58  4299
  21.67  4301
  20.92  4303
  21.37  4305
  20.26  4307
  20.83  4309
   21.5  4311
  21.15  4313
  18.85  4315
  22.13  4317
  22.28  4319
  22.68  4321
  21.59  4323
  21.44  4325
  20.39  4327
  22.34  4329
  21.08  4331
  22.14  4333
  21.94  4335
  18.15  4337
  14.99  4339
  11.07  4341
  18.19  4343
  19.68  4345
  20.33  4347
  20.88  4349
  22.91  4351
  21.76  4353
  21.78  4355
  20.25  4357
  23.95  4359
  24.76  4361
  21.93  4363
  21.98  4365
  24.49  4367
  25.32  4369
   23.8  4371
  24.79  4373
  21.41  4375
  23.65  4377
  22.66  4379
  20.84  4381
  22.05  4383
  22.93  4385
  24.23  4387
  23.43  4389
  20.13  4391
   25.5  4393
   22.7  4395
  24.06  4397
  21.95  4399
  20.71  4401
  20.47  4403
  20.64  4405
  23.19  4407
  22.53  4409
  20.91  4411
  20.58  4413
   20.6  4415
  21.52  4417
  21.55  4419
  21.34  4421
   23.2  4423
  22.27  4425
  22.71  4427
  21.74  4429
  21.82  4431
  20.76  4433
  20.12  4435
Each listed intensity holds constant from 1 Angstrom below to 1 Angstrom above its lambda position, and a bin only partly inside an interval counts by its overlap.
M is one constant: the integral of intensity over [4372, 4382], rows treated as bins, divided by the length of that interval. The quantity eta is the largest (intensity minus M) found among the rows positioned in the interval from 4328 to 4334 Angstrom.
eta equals -0.3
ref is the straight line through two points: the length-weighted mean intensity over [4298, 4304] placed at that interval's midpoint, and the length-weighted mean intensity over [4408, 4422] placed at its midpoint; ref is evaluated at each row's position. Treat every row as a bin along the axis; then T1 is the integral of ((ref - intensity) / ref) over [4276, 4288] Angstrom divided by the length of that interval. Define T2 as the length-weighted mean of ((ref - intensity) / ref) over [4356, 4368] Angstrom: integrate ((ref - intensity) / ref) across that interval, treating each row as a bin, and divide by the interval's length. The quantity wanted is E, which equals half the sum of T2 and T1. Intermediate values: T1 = -0.105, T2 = -0.09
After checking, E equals -0.10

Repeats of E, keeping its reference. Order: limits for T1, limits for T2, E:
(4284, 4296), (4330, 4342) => 0.05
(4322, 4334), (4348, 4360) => -0.04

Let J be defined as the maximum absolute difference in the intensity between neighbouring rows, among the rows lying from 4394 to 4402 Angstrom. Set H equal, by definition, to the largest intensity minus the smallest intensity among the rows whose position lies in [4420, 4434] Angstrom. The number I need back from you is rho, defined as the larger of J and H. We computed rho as 2.4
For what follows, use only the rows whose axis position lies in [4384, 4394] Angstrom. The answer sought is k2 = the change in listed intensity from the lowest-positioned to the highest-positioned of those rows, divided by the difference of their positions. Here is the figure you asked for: 0.32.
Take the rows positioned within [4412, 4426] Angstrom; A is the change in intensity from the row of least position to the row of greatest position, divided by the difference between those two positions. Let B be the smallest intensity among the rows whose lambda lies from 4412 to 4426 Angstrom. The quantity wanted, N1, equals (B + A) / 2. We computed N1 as 10.4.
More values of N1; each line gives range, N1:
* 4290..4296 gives 10.5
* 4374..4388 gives 10.5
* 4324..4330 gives 10.3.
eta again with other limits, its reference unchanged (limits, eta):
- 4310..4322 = 0.0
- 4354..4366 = 2.1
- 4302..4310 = -1.3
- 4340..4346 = -3.0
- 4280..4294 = 2.2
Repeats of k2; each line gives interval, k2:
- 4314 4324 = 0.34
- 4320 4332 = -0.16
